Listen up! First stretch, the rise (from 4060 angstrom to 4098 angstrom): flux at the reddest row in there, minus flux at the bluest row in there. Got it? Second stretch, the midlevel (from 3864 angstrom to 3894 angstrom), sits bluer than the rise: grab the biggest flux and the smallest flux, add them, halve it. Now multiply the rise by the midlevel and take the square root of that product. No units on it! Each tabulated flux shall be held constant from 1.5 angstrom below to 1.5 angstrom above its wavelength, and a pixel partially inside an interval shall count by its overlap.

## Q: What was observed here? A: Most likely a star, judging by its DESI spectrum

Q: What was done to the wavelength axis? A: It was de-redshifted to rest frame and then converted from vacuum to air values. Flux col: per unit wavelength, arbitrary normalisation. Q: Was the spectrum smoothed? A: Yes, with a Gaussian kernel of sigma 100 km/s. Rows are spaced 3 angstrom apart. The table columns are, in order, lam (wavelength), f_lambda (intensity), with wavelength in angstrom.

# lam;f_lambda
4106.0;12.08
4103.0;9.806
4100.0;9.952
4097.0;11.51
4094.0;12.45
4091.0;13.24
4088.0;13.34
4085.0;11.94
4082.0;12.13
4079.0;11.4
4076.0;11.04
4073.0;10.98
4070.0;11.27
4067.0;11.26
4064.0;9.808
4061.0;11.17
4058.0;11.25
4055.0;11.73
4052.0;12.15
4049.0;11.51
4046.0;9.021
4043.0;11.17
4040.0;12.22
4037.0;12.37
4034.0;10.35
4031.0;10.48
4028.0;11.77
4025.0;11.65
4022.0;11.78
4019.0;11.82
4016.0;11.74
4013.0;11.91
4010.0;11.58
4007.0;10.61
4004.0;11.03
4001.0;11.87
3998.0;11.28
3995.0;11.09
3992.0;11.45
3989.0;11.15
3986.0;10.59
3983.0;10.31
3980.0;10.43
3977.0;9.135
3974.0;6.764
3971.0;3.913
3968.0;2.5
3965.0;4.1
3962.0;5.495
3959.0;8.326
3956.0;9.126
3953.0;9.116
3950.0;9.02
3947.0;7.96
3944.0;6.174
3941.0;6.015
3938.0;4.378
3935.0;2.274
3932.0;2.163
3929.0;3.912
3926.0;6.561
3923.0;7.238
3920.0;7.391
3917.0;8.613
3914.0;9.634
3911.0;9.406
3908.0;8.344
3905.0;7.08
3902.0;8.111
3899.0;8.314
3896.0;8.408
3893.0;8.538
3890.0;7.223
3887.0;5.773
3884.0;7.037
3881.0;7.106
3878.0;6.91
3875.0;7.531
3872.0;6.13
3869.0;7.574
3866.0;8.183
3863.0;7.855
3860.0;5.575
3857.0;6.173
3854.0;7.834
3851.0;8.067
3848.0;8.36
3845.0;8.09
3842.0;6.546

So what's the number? 1.6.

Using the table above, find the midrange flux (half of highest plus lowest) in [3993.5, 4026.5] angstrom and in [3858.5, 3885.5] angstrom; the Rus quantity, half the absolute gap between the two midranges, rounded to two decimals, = 2.19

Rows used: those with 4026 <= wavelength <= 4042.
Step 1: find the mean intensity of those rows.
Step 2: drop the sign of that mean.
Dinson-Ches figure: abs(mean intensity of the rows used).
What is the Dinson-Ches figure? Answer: 11.4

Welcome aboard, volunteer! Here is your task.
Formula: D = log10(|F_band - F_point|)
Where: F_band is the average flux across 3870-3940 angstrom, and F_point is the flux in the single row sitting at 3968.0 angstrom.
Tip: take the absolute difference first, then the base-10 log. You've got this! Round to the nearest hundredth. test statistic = 0.64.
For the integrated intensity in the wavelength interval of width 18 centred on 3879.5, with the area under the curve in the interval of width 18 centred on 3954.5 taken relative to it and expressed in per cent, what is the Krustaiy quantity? 121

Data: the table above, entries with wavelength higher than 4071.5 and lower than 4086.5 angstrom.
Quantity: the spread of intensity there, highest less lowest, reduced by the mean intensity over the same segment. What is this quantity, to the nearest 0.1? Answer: -10.3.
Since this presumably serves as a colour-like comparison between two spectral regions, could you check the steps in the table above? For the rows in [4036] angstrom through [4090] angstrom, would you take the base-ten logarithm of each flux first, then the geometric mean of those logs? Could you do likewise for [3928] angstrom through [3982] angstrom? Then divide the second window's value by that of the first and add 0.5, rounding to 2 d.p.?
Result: 1.17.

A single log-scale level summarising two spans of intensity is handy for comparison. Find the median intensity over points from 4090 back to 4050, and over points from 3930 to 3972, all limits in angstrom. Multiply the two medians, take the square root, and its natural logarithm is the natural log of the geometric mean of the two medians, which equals 2.09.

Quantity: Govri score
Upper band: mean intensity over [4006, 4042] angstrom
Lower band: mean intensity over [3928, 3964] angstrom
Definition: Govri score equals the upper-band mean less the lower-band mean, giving 5.4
